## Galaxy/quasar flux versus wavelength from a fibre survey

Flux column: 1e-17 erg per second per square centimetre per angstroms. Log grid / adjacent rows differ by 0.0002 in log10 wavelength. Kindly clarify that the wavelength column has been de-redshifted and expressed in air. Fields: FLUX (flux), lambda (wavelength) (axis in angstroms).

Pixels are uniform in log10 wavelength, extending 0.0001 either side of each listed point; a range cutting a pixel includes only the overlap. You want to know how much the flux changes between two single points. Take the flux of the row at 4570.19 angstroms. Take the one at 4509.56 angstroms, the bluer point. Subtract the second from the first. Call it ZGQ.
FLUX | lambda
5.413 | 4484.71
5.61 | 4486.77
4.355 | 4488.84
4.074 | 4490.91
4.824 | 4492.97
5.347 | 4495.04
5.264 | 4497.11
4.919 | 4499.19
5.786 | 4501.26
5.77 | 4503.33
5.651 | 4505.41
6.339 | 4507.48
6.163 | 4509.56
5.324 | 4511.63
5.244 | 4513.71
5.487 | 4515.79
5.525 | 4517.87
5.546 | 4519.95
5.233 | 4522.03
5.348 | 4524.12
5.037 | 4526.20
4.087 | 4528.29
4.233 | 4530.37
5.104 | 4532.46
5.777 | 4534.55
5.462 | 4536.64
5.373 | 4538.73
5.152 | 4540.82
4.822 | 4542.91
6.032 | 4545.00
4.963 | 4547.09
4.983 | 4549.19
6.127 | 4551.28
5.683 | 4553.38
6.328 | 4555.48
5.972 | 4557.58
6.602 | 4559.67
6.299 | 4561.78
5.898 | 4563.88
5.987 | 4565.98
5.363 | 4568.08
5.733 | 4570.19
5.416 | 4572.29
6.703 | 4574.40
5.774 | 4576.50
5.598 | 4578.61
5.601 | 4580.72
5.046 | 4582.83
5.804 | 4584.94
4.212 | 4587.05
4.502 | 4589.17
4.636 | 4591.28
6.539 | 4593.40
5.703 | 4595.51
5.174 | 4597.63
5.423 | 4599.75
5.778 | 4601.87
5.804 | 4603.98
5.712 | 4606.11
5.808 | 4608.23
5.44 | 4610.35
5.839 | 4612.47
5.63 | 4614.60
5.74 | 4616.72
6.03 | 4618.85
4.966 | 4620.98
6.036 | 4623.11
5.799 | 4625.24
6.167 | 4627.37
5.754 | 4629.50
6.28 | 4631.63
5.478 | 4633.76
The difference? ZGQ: -0.4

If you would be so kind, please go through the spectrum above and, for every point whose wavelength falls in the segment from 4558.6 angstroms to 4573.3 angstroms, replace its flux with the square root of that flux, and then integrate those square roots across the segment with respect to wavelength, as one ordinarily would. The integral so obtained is 35.7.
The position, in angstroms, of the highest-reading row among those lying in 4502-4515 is 4507.48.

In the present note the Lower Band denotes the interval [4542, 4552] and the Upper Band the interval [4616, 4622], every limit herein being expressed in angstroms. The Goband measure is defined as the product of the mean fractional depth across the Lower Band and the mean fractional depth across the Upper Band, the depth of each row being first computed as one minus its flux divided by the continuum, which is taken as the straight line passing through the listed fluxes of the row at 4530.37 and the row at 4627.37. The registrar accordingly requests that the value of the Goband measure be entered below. -0.012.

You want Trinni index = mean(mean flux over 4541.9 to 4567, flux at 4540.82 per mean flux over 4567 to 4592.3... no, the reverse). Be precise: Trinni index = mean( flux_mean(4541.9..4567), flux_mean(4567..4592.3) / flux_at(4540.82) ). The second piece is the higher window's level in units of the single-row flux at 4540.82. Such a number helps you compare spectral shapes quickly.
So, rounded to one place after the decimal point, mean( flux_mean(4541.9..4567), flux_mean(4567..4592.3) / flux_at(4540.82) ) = 3.4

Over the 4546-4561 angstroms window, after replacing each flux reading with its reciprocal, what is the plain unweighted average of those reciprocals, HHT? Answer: 0.174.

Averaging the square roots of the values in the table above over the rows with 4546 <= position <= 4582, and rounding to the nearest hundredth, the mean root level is 2.41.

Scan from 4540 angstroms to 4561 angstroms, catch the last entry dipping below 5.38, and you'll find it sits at 4549.19 angstroms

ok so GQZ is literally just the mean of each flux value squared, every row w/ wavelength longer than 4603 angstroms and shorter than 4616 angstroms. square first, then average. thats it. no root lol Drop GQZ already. 33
